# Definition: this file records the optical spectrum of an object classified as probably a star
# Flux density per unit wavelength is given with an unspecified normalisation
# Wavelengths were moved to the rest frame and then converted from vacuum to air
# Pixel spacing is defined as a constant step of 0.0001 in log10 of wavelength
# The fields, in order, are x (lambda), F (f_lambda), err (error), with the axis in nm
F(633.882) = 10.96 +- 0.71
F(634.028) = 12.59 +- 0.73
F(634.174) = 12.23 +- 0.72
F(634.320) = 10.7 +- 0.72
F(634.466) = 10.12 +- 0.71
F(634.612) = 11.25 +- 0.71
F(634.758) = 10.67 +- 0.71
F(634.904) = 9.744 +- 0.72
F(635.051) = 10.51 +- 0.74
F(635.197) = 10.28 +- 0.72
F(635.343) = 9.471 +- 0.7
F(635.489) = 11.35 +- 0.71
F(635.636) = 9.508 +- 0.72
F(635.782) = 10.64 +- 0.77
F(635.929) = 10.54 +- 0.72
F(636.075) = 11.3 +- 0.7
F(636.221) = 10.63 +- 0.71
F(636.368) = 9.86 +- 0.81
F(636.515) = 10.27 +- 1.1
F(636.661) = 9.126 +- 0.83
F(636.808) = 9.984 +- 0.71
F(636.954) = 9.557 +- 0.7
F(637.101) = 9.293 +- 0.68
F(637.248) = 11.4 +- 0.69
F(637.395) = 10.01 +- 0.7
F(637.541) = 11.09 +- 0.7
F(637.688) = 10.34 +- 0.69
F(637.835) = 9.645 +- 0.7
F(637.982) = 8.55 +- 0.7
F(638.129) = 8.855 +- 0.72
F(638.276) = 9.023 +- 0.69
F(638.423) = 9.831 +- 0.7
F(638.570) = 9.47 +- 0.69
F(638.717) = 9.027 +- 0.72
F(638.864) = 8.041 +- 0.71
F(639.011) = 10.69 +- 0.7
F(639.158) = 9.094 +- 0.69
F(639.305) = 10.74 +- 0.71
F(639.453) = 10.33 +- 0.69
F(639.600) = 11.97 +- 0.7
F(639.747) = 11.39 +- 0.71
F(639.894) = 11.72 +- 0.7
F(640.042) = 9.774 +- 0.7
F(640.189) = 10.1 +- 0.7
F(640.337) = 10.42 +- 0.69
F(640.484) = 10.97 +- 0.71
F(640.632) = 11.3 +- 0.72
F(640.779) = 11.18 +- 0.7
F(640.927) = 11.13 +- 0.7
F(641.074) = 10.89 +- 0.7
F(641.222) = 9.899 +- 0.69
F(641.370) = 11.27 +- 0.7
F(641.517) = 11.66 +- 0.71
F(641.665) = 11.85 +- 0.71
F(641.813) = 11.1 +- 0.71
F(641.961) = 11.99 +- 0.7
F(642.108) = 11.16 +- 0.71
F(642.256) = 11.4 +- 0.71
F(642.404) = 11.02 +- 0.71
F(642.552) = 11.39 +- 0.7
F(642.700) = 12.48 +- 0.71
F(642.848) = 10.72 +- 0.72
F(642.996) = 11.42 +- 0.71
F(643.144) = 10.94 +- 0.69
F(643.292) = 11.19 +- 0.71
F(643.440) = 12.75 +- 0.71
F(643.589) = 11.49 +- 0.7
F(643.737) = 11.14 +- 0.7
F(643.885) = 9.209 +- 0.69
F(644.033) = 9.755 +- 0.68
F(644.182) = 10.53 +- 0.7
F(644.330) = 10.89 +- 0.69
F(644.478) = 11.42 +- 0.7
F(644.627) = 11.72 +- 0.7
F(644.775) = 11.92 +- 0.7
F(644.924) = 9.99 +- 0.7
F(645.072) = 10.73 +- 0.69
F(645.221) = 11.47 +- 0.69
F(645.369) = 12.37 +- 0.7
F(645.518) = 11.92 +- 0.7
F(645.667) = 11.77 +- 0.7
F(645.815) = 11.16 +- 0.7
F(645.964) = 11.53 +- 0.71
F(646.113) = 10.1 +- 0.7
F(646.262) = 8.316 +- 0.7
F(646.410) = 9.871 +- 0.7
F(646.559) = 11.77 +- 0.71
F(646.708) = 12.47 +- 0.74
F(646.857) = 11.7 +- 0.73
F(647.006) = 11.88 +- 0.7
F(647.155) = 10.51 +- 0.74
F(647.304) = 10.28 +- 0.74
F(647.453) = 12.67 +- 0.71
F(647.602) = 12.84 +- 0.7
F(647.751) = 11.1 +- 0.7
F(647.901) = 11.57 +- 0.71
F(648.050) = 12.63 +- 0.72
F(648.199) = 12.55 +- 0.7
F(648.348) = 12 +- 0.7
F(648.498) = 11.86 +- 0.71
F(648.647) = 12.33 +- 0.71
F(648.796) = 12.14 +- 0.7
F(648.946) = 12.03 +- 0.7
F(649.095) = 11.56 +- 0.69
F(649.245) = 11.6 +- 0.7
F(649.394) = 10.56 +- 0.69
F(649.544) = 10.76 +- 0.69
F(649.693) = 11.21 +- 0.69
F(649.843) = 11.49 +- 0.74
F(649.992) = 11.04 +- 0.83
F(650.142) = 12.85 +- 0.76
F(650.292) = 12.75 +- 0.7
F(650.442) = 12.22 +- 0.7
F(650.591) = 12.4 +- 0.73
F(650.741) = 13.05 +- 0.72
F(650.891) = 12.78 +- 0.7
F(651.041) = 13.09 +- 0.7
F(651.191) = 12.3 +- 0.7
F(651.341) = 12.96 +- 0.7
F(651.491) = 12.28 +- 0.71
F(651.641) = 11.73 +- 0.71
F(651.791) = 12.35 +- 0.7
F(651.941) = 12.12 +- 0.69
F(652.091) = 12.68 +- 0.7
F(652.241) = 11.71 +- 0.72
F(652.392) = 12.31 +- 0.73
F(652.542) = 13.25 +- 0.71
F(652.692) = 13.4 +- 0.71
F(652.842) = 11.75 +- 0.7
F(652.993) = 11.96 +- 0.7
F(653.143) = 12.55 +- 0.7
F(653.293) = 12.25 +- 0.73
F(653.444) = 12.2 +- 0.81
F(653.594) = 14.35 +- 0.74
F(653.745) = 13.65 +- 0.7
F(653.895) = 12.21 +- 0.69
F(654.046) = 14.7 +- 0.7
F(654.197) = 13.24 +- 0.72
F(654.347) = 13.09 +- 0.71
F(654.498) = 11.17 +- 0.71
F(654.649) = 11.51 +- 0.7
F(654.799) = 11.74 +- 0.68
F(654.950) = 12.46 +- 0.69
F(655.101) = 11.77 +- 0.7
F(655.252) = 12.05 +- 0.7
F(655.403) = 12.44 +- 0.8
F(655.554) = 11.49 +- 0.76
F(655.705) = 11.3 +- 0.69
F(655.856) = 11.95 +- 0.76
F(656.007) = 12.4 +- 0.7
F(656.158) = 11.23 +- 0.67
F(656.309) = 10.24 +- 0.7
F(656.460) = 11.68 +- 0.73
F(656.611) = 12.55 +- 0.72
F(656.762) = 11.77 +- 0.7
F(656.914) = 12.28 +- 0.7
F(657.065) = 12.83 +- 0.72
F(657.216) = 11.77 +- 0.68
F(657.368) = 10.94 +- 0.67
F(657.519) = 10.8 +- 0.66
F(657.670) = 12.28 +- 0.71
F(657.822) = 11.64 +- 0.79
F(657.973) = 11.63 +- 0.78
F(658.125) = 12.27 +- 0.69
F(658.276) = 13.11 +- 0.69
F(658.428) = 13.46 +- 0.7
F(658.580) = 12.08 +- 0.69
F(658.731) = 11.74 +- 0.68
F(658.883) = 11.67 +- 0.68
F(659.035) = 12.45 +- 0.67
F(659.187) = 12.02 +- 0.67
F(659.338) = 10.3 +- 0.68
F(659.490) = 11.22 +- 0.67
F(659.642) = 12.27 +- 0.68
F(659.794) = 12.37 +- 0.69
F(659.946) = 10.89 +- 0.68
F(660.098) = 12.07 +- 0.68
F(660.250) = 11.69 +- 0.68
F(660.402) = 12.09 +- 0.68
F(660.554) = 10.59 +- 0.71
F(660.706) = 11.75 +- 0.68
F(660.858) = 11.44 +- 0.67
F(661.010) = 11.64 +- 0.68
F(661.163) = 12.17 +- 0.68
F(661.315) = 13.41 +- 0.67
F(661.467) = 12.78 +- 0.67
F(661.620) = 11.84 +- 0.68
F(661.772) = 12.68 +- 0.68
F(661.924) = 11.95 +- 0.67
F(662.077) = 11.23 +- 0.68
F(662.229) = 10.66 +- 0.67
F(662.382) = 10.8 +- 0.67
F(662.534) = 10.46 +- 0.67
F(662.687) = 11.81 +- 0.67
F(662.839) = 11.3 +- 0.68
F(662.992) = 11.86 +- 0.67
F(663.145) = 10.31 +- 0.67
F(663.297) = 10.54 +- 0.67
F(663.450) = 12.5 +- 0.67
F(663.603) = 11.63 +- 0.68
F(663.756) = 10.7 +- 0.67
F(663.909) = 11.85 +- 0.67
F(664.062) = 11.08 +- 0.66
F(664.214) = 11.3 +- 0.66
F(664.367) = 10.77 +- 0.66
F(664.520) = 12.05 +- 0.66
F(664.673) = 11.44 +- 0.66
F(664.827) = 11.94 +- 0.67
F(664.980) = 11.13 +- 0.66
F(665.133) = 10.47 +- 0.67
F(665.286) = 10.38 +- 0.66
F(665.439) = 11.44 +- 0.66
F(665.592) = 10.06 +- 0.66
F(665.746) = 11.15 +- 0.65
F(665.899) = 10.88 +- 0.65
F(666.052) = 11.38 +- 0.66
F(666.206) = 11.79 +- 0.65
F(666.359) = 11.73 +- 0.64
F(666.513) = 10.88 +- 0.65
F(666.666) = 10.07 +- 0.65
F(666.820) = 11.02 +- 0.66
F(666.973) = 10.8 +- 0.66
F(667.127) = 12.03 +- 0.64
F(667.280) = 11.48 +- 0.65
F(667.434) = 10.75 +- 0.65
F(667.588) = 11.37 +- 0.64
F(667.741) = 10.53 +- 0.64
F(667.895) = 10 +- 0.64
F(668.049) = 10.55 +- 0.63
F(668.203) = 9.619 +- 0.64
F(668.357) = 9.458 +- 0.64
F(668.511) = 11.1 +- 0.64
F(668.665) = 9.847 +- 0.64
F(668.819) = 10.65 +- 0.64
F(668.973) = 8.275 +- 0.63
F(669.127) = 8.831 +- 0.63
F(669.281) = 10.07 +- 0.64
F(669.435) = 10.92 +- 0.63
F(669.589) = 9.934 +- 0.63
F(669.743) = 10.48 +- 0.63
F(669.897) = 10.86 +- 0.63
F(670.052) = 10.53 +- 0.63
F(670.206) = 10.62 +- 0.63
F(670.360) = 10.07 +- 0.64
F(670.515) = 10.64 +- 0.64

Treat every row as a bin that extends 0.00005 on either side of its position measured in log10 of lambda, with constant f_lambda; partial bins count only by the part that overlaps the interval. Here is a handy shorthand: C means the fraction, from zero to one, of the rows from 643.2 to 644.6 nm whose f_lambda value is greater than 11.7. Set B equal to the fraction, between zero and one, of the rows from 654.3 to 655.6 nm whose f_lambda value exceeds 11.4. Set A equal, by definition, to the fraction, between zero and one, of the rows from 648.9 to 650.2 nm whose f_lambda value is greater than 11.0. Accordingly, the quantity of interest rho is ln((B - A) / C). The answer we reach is 0.0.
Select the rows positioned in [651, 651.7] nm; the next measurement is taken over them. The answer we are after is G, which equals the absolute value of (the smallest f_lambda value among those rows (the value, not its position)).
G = 11.7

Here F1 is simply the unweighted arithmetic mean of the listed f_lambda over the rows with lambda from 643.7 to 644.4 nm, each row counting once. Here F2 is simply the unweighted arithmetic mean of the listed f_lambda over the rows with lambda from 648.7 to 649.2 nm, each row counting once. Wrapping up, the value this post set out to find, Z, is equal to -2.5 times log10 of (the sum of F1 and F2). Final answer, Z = -3.37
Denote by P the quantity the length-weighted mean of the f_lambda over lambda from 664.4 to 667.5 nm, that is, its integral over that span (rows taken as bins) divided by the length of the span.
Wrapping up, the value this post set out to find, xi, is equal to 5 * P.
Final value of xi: 55.7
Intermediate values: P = 11.1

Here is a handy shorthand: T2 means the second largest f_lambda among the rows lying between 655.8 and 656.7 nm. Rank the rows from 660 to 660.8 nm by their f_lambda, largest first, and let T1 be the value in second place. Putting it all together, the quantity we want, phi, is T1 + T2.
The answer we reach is 24.5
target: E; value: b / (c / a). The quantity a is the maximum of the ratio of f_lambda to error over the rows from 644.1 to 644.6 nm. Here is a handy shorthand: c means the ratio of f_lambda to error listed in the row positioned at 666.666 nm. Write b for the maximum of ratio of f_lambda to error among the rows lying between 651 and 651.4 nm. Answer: 19.7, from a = 16.3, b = 18.7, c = 15.5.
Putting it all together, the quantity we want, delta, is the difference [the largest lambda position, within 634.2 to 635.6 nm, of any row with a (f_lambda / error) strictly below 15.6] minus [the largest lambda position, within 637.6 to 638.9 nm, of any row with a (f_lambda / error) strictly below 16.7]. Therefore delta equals -3.52 nm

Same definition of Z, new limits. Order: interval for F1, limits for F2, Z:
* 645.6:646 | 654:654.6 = -3.47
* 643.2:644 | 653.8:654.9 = -3.44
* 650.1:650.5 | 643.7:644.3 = -3.39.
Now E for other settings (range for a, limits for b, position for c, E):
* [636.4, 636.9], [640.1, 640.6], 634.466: 15.2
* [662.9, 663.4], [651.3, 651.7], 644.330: 20.8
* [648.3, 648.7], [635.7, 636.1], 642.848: 18.8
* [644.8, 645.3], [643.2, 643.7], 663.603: 17.5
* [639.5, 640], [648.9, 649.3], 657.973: 19.7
